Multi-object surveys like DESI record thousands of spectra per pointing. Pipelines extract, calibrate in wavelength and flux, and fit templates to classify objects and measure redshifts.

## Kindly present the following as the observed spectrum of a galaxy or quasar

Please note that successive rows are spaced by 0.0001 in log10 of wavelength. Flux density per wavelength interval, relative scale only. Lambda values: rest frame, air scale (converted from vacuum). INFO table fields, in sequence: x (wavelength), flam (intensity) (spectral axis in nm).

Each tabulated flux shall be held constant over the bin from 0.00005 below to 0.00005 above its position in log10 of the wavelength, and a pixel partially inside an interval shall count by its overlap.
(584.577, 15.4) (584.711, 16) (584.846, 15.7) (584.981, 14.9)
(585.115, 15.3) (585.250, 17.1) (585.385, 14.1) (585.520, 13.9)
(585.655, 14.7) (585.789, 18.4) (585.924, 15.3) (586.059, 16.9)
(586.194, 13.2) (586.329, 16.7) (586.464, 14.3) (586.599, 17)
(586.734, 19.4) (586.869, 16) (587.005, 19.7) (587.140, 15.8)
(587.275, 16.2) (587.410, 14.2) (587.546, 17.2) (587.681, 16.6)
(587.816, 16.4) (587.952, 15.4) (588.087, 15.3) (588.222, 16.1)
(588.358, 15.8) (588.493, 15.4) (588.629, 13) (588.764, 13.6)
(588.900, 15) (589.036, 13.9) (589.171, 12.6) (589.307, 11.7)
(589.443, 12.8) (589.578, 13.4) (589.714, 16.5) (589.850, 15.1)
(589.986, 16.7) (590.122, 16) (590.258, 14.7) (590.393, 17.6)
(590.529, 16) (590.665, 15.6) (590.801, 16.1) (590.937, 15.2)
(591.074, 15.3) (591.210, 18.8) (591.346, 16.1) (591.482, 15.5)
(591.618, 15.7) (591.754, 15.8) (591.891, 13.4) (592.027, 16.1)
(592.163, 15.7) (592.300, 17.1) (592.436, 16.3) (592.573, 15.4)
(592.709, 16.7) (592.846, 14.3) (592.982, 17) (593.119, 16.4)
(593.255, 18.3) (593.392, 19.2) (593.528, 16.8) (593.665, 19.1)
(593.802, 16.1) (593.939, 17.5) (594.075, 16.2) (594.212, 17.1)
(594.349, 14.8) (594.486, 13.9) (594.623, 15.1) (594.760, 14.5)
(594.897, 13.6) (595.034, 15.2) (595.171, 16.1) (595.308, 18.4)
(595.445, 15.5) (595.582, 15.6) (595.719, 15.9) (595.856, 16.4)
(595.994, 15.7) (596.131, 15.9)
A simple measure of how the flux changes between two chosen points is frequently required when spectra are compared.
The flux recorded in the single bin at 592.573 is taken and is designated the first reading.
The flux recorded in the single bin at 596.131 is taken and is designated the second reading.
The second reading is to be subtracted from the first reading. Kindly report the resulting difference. -0.5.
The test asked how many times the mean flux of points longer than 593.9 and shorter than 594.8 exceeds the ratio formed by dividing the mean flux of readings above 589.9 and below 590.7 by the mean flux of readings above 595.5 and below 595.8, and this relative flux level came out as 15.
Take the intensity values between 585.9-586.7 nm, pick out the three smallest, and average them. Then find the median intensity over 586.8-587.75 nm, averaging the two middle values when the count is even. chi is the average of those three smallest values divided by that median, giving 0.88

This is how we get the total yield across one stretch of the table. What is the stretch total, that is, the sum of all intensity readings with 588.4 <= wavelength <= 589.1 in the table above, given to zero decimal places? 71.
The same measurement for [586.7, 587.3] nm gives 87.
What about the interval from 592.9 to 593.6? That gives 88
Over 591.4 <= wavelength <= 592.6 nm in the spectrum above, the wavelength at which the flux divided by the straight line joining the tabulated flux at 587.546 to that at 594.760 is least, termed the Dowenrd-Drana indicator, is 591.891 nm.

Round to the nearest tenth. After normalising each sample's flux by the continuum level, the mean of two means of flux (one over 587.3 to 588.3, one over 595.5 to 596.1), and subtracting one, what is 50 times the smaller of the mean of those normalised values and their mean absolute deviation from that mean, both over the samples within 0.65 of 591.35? -0.4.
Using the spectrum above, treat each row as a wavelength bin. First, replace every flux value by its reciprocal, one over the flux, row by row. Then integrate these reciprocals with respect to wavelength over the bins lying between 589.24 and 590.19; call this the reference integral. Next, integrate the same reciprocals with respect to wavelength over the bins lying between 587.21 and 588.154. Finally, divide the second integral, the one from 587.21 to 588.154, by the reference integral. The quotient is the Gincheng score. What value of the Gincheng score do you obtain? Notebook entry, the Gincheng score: 0.90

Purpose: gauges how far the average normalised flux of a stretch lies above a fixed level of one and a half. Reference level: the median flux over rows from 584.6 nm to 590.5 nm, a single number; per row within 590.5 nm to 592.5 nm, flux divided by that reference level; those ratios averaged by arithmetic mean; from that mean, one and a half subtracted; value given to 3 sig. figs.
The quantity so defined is -0.467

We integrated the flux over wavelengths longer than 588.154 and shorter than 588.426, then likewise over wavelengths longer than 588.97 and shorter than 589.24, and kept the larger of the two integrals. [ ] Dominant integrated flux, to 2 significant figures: 4.3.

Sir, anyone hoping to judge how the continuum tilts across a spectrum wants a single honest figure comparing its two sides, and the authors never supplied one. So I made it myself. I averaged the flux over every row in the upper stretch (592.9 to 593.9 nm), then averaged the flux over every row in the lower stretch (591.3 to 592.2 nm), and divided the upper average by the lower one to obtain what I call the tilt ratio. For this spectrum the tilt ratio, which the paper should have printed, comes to 1.13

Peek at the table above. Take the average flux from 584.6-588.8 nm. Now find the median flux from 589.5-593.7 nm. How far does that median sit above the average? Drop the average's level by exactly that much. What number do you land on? 15.5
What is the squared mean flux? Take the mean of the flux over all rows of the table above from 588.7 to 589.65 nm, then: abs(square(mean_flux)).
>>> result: 177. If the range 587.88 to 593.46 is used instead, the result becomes 241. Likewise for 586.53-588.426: 272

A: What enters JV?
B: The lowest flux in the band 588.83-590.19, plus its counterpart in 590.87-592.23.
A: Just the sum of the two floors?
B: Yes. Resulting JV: 25.1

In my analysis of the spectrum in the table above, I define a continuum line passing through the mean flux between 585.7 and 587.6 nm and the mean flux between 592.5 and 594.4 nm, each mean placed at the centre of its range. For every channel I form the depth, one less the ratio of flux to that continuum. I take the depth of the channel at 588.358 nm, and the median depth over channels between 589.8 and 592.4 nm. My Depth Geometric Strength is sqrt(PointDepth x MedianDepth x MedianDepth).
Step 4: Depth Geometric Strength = 0.011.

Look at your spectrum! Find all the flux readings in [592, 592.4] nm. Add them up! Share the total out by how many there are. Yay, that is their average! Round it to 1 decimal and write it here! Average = 16.3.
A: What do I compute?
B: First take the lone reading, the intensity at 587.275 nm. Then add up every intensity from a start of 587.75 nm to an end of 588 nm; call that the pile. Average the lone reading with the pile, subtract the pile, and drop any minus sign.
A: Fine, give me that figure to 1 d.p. 7.8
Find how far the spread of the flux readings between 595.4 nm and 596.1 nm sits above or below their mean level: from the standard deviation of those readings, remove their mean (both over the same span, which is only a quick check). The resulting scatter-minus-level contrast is -15.5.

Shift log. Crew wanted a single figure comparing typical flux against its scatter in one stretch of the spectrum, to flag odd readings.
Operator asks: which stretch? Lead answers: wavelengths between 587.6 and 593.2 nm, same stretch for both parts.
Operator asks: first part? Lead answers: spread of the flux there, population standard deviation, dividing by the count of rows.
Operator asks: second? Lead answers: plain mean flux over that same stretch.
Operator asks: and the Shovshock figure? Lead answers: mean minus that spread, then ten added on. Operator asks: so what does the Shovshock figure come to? 24.0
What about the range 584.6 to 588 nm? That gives 24.4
